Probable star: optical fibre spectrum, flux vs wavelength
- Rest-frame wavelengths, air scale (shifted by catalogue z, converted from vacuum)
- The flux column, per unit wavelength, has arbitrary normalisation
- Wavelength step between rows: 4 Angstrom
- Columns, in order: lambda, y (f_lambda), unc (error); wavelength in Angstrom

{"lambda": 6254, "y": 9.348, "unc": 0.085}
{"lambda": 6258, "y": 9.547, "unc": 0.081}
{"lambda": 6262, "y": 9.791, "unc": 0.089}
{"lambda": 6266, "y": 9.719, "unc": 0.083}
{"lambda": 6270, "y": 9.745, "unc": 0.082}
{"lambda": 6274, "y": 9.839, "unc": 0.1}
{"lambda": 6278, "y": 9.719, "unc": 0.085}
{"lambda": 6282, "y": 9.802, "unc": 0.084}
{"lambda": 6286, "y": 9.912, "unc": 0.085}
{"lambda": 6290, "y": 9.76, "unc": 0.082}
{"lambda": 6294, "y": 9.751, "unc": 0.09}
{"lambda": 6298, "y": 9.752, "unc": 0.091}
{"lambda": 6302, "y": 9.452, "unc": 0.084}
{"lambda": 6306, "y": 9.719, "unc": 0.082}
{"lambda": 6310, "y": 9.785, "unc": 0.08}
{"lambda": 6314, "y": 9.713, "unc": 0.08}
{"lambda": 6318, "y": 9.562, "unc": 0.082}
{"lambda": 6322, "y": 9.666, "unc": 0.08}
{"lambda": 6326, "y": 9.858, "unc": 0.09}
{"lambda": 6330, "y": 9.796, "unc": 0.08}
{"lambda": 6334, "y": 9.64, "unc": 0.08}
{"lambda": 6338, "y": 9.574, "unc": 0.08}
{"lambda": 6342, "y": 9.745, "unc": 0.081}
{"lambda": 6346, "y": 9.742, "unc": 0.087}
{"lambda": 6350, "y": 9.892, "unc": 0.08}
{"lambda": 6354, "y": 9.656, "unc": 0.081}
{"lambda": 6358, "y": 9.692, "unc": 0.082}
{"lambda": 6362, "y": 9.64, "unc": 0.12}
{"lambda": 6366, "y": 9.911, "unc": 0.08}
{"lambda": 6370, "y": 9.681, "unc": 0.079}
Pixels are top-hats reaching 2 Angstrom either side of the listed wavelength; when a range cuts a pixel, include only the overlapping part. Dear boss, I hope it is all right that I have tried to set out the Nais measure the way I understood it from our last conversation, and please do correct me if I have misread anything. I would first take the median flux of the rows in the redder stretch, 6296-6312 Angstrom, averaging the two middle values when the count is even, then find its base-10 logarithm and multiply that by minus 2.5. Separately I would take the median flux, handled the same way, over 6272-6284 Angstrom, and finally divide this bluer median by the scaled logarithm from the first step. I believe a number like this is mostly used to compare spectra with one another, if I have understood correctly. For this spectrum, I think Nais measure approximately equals -3.97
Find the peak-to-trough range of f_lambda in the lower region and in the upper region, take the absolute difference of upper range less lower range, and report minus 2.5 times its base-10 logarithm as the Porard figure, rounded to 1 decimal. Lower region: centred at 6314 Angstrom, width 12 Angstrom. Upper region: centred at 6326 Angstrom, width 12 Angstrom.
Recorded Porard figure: 3.8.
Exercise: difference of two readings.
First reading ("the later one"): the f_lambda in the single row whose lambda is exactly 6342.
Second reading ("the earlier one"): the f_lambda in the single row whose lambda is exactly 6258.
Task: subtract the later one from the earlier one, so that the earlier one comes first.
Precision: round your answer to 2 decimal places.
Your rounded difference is -0.20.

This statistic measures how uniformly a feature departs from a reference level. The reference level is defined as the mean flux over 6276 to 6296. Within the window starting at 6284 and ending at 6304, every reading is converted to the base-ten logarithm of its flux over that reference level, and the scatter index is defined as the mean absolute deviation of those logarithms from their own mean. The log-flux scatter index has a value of 0.0049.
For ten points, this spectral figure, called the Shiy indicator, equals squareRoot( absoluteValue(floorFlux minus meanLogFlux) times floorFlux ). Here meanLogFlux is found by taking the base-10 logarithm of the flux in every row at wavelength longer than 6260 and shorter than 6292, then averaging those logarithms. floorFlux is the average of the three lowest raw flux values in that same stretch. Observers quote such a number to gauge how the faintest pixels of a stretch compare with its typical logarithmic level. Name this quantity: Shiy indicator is 9.22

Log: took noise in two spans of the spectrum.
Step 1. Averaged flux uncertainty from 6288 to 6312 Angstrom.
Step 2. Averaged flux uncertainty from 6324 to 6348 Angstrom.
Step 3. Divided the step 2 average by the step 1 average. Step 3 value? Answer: 0.98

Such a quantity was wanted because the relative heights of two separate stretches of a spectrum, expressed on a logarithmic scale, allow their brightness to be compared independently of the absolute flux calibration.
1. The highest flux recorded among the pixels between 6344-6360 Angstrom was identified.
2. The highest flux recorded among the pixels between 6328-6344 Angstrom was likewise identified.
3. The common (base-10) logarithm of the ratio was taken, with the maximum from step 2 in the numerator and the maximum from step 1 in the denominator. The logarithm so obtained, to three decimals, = -0.004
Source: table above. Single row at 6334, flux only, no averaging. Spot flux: 9.64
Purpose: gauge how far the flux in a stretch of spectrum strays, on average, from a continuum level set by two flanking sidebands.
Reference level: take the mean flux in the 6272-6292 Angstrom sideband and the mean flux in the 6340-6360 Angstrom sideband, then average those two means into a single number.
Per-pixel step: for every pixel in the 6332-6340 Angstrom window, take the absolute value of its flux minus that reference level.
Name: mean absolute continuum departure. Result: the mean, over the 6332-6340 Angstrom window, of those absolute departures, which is 0.17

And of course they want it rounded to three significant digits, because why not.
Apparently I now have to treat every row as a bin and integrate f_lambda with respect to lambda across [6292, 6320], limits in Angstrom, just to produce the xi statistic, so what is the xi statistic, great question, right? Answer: 271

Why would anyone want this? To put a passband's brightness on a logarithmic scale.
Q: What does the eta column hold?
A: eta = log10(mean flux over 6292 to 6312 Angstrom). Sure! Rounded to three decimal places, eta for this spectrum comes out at 0.986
